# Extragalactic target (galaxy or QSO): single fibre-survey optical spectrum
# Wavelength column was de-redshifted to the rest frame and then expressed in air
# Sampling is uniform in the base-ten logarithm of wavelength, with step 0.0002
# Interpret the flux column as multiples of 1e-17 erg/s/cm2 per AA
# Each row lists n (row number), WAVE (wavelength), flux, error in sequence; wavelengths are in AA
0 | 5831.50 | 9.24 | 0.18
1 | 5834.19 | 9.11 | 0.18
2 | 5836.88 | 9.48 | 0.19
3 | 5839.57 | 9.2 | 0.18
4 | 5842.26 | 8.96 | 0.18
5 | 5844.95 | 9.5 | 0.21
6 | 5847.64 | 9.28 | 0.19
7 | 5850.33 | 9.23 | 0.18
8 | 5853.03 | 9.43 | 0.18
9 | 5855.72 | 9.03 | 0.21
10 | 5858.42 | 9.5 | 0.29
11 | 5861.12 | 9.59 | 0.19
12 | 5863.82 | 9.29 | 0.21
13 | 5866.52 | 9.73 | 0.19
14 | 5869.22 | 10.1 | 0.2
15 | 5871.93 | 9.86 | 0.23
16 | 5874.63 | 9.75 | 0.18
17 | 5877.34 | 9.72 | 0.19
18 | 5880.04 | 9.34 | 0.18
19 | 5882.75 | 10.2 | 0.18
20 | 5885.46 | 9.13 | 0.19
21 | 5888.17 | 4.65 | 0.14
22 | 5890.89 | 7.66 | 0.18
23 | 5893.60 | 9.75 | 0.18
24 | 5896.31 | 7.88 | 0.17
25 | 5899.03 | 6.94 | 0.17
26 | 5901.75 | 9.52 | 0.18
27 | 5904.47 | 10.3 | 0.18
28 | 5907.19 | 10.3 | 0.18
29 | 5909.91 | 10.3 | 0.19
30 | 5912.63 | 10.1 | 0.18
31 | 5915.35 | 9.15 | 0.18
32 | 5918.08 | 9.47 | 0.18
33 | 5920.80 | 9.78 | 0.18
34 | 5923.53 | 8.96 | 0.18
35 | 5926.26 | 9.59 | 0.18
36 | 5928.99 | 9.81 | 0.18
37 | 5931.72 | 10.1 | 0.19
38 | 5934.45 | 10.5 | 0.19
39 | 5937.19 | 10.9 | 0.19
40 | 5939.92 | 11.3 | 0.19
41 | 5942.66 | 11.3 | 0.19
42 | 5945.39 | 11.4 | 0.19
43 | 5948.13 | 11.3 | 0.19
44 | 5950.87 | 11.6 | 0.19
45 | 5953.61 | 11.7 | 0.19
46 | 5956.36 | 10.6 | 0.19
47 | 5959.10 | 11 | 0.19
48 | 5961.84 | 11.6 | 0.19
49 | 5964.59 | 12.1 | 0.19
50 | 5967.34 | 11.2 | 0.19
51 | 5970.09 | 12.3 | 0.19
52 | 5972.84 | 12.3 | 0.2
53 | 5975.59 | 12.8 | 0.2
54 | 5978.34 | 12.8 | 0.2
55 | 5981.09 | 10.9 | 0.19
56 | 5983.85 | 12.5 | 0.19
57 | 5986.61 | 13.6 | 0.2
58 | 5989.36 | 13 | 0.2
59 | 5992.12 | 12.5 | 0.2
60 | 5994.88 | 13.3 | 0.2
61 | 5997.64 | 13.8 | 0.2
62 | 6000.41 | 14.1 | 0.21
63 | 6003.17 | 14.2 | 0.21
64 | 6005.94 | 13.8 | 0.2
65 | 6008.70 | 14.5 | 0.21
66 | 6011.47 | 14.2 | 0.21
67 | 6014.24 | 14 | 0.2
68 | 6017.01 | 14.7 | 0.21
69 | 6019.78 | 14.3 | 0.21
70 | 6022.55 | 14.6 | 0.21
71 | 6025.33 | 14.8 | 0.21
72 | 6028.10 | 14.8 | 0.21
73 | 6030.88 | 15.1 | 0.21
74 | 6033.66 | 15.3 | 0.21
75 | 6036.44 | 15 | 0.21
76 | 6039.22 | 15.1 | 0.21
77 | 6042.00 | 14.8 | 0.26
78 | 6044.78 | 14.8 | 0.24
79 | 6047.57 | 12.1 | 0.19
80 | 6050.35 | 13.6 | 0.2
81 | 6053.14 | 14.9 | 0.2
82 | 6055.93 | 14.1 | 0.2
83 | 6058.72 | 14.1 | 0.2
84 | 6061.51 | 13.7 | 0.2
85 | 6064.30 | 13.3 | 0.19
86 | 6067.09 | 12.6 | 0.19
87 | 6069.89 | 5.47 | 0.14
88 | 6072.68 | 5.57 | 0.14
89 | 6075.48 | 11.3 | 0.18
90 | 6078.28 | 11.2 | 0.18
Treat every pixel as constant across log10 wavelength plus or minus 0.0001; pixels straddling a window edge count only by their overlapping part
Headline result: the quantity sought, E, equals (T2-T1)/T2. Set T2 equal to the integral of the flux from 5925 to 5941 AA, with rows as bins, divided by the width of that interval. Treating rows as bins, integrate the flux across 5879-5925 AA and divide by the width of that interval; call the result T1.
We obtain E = 0.1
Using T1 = 9.0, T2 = 10.4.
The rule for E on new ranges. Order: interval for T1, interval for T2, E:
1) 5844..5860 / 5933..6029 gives 0.3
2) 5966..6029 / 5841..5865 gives -0.4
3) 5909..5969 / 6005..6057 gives 0.3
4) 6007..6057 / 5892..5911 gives -0.6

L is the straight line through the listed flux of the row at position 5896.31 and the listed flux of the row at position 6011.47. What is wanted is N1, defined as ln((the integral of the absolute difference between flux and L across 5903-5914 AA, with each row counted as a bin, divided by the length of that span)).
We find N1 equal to 0.5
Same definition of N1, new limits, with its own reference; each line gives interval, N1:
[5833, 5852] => 1.5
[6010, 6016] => -1.7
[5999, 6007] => -1.0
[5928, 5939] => -0.8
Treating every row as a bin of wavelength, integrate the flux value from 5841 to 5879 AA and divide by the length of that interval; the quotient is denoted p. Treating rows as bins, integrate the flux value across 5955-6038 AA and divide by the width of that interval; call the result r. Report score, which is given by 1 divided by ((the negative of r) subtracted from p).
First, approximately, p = 9.5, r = 13.3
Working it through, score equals 0.0438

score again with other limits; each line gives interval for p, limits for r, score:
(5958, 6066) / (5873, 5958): 0.0428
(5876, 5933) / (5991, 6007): 0.0439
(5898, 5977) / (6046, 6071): 0.0427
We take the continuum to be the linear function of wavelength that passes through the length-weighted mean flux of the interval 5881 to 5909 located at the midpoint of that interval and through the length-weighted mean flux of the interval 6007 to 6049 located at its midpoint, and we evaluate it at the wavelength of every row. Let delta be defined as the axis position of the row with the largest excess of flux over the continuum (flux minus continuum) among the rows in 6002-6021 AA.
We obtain 6008.70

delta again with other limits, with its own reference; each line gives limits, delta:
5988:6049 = 6008.70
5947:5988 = 5986.61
